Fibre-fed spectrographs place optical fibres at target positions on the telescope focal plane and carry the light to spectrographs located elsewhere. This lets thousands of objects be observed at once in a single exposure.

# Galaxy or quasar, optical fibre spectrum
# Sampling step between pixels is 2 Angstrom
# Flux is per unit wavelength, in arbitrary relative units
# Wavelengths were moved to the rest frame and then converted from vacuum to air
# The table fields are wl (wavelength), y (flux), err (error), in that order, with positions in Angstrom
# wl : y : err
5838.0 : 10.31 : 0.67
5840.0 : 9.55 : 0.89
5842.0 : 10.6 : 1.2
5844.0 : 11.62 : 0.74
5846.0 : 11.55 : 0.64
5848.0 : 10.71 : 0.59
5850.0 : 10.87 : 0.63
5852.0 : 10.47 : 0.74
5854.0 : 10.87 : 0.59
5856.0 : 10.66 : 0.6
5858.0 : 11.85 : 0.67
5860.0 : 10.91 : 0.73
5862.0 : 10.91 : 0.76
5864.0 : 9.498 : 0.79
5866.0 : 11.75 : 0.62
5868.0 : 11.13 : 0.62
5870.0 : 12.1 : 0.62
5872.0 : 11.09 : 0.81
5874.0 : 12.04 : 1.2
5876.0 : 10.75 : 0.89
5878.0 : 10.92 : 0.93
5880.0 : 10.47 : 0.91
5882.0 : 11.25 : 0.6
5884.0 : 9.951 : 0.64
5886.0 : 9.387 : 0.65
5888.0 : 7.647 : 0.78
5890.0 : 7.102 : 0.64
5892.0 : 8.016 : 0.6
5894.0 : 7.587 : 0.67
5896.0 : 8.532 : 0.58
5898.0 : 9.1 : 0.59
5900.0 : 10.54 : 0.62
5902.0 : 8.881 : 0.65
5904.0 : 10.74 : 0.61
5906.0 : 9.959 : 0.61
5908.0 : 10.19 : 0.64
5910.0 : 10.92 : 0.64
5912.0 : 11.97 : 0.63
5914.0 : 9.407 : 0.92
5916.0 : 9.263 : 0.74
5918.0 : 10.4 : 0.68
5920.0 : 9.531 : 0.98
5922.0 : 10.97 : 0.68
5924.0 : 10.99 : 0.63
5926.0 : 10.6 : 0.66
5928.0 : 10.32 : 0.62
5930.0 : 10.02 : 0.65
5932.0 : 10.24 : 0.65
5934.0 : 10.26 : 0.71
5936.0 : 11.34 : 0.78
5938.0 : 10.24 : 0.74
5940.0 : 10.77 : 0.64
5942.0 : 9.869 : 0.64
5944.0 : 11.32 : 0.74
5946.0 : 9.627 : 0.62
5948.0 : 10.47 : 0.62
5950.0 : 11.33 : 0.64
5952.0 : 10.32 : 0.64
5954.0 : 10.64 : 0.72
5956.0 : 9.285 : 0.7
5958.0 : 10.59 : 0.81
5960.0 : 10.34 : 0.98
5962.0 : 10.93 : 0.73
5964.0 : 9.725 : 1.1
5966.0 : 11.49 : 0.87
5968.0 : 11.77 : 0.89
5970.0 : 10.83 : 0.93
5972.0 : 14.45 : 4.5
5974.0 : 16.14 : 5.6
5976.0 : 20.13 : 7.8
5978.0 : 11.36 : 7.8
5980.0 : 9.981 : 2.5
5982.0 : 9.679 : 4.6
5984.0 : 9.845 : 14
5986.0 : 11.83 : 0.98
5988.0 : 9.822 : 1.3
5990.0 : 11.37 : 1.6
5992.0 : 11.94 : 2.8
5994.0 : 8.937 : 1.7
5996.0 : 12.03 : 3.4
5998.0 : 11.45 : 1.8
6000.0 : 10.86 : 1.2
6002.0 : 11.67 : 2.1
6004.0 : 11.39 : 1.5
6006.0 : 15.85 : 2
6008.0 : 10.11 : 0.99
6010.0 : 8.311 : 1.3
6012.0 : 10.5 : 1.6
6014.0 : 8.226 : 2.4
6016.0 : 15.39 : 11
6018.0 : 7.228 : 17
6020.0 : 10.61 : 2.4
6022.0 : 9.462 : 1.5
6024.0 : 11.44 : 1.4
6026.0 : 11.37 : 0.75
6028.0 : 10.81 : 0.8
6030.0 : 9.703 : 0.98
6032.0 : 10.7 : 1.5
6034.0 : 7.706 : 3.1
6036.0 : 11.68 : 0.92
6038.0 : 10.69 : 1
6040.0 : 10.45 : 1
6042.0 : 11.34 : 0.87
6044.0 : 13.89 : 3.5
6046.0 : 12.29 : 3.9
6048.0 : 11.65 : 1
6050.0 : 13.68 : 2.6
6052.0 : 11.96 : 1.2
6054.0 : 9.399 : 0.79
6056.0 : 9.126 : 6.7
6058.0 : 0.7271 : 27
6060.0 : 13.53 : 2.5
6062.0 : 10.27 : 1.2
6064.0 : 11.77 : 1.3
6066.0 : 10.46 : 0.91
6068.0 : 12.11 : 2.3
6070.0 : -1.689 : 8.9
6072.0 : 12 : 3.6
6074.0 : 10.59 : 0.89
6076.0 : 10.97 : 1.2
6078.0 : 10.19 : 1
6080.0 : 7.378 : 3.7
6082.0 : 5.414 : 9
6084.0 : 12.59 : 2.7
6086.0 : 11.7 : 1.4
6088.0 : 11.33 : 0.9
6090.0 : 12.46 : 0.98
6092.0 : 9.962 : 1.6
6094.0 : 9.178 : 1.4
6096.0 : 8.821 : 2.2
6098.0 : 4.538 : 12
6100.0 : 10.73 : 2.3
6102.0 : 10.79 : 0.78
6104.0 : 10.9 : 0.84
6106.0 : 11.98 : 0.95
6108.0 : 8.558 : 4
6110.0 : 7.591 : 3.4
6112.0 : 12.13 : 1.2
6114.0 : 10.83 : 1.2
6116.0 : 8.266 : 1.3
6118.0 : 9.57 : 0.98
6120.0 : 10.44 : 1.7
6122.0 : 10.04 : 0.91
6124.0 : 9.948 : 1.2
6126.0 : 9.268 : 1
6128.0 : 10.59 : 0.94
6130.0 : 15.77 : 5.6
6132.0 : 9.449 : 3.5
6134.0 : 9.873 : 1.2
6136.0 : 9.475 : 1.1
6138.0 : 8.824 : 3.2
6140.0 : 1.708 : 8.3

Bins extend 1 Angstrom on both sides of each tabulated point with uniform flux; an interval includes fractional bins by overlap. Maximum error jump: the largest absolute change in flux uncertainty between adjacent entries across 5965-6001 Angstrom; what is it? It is 13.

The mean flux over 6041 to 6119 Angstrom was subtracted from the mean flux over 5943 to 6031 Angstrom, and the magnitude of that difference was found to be 1.2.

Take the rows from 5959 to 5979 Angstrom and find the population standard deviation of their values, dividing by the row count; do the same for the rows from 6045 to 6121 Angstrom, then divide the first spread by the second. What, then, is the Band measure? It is 1.0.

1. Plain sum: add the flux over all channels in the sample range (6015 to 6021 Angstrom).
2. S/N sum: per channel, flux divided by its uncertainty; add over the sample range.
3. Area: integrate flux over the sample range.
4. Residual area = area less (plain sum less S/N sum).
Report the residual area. 39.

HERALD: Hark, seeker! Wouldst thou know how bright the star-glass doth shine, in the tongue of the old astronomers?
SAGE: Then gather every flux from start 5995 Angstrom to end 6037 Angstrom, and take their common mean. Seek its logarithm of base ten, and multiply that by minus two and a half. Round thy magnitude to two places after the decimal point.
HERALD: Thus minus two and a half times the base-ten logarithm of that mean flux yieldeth -2.58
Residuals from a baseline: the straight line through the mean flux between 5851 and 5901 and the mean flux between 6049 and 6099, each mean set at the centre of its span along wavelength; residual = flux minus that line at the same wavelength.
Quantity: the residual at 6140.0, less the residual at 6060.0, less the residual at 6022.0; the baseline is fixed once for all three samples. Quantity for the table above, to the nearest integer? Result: -11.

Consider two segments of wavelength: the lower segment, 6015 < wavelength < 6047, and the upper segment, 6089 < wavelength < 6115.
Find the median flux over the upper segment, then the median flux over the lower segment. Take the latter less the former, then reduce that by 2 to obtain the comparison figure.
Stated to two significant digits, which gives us -2.0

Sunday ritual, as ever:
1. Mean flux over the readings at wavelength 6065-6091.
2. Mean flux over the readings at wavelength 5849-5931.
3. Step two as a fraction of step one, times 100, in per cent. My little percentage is 106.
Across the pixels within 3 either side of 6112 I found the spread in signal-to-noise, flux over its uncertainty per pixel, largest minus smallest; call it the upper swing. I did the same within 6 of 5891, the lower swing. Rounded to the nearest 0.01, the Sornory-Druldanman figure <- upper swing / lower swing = 1.61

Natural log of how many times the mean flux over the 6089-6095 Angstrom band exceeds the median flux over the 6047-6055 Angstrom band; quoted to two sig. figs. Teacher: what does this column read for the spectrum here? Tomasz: -0.11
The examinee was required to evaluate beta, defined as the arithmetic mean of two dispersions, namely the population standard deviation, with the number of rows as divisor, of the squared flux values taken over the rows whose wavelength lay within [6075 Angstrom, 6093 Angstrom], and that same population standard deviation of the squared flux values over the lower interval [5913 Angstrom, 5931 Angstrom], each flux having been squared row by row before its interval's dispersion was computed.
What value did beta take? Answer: 27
